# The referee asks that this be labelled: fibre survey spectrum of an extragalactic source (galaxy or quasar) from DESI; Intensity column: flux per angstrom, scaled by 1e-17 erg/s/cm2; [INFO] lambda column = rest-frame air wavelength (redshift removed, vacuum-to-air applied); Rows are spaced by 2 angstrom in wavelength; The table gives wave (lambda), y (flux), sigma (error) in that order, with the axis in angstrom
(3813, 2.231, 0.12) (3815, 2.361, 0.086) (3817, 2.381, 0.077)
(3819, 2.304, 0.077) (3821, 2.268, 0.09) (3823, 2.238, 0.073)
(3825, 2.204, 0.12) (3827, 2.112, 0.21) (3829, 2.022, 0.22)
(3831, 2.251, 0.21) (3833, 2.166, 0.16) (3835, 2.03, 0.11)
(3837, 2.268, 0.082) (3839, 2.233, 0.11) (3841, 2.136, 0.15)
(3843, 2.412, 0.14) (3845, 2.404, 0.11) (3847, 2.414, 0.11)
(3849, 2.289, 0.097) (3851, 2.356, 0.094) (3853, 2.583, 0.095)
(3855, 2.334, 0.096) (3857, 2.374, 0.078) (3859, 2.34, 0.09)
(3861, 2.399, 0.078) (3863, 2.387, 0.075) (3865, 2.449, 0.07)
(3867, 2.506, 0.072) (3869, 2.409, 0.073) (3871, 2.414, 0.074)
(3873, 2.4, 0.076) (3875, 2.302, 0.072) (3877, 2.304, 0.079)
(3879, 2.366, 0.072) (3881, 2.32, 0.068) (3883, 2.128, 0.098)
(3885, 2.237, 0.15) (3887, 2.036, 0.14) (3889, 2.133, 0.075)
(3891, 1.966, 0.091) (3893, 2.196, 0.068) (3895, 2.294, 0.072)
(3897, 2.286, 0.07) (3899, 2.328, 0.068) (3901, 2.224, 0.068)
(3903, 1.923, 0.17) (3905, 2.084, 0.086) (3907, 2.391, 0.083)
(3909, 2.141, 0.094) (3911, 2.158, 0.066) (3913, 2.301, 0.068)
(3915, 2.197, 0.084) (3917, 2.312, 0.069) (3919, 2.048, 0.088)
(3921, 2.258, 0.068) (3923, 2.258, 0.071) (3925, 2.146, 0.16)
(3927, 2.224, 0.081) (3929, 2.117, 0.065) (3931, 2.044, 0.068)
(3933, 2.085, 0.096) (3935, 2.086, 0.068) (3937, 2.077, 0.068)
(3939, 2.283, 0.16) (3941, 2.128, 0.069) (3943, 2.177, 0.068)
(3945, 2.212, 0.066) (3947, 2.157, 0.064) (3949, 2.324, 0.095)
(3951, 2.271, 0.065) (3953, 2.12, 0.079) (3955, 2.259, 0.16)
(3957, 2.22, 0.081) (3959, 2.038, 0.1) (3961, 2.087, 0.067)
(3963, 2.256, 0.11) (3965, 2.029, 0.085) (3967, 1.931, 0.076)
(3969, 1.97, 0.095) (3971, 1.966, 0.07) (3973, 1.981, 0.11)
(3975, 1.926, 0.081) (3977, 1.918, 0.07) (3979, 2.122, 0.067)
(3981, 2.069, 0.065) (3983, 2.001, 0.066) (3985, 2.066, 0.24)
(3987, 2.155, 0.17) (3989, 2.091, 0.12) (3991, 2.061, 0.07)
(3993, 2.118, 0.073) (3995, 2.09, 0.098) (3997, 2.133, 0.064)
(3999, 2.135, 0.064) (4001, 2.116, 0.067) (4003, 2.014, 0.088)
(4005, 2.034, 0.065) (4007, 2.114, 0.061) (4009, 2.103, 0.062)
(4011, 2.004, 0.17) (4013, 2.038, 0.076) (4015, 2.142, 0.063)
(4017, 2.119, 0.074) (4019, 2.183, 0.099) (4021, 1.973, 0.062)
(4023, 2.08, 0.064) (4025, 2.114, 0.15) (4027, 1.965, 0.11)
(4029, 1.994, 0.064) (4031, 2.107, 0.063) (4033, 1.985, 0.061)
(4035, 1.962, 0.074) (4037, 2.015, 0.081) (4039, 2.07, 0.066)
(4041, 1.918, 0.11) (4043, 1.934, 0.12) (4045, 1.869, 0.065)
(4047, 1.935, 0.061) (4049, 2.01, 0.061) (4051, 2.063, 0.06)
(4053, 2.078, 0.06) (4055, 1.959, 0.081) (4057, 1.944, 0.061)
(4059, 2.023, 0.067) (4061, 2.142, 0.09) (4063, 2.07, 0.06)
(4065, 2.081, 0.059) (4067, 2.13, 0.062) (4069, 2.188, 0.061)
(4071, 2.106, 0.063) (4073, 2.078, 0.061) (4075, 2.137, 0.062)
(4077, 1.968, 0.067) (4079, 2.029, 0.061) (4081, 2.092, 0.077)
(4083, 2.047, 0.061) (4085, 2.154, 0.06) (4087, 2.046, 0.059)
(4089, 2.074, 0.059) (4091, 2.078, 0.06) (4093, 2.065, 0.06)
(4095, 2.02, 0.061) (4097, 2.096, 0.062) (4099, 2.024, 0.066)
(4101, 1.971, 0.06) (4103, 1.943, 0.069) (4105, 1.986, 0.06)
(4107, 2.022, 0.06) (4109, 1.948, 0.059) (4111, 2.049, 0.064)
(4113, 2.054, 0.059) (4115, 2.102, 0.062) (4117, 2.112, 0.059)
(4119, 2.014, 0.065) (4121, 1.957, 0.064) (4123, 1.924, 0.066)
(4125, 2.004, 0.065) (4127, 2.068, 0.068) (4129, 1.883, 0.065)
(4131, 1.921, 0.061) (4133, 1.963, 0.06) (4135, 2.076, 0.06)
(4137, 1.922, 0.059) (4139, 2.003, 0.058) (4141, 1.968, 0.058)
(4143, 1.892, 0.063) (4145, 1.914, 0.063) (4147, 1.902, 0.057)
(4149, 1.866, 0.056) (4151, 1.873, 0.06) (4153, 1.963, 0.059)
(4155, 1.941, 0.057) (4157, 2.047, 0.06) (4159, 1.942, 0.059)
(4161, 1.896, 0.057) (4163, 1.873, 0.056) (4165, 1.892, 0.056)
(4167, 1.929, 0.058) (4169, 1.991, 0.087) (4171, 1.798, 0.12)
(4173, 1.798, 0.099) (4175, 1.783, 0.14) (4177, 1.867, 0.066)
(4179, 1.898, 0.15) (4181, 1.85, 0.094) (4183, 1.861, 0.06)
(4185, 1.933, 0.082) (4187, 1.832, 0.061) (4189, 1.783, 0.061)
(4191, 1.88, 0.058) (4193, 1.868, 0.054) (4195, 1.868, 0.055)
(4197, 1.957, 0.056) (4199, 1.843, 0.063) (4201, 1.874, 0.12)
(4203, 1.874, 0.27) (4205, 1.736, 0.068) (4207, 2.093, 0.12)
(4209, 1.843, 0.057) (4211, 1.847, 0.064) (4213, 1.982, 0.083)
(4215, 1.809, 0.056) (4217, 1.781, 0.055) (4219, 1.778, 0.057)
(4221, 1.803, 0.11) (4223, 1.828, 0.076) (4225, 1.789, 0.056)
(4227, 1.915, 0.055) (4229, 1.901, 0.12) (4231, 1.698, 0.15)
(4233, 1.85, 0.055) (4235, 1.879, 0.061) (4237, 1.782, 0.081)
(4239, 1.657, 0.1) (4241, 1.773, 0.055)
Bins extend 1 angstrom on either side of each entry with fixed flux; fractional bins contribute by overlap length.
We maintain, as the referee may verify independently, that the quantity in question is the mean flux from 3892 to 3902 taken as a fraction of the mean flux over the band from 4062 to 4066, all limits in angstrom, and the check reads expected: 1.09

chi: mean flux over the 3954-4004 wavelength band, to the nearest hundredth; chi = 2.07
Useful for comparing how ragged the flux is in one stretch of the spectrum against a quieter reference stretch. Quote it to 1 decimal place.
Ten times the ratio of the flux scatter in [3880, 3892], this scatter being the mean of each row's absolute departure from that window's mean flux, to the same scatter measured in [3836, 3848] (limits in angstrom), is 9.6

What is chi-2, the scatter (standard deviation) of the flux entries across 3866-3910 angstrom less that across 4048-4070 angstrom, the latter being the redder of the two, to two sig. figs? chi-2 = 0.079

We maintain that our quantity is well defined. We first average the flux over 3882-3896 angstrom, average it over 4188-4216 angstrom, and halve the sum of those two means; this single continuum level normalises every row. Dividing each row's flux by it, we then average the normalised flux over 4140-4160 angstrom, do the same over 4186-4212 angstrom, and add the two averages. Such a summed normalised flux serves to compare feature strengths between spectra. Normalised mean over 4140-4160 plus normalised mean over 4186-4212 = 1.89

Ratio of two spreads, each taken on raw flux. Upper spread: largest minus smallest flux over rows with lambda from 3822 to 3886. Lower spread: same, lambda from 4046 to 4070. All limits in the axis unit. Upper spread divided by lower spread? 2.2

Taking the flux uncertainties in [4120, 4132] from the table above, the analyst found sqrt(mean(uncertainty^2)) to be 0.06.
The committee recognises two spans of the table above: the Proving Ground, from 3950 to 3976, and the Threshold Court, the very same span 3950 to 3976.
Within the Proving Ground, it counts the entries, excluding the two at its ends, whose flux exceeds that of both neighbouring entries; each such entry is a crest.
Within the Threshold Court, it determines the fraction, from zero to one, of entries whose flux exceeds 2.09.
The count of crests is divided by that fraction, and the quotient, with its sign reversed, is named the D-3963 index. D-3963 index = -10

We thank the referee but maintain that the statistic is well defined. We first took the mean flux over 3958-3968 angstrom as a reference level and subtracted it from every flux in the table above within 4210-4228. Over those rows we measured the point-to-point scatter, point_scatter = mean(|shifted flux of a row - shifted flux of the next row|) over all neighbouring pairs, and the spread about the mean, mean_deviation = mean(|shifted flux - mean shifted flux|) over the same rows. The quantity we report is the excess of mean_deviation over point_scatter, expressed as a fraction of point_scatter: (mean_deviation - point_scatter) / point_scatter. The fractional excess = -0.3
